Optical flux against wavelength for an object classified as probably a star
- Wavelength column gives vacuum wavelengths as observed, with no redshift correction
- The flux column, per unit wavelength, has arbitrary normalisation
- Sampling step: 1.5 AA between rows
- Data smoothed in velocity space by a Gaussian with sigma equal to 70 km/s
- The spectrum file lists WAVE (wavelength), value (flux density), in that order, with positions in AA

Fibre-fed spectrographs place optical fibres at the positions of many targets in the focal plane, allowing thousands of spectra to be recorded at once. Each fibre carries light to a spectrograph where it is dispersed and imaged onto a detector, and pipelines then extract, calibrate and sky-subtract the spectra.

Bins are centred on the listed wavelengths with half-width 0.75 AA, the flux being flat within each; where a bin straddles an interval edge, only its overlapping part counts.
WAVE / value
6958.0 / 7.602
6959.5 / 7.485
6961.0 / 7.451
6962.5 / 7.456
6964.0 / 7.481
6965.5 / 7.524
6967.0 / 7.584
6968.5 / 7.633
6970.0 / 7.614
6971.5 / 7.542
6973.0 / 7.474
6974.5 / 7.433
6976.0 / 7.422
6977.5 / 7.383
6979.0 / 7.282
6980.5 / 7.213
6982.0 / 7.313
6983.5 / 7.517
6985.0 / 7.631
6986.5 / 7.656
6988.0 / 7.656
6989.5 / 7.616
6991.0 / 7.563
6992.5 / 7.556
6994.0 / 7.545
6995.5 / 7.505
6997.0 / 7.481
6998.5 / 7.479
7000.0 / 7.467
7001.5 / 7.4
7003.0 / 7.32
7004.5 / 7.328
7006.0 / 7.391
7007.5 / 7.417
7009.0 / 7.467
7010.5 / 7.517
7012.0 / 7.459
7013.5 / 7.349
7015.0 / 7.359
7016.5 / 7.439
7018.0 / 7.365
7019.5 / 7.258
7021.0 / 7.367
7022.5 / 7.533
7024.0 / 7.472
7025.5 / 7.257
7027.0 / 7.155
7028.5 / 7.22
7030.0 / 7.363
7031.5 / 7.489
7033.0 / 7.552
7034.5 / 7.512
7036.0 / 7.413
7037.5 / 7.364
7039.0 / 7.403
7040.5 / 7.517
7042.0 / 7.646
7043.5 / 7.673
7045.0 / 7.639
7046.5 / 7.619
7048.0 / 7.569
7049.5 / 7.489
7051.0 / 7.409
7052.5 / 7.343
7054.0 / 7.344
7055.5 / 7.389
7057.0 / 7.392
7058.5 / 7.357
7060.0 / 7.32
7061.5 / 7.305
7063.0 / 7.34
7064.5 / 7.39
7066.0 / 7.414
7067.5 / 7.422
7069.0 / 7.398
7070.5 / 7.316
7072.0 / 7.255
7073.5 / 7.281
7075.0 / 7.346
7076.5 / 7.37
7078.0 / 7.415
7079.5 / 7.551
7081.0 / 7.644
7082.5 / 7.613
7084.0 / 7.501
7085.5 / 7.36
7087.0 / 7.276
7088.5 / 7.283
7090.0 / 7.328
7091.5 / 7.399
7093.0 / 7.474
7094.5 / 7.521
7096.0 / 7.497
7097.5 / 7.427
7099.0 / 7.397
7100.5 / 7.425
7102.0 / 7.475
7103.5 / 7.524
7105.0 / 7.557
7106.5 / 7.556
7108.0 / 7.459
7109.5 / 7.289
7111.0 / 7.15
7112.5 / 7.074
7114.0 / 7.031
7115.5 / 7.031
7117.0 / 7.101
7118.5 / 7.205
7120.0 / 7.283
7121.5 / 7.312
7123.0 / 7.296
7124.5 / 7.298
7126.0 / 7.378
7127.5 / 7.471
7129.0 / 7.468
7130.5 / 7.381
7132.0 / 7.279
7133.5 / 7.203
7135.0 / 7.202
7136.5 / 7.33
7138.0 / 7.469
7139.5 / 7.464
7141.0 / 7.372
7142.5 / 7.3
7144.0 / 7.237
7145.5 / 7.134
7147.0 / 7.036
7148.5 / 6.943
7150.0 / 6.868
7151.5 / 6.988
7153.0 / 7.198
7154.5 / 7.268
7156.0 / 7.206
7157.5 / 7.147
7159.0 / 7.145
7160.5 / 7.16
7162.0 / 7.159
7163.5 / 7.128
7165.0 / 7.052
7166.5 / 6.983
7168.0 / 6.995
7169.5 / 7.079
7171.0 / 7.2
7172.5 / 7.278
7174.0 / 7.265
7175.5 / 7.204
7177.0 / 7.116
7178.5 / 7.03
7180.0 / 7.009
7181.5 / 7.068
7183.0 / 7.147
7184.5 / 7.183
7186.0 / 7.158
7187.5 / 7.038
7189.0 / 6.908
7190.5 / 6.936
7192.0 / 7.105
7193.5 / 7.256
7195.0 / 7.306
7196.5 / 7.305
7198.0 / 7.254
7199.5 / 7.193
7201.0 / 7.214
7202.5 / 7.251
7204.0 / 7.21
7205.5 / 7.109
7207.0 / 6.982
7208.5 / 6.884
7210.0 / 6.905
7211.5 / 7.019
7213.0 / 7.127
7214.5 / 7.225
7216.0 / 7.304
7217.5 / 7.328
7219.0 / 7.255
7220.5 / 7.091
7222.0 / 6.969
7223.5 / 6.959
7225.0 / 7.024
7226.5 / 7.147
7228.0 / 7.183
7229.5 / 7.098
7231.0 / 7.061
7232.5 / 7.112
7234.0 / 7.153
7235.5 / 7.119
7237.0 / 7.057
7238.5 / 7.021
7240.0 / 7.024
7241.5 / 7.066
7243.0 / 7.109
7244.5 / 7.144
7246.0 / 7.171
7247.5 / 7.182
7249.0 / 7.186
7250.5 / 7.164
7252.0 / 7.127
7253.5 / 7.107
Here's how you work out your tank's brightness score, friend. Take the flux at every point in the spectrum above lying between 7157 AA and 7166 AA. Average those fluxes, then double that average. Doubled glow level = 14.3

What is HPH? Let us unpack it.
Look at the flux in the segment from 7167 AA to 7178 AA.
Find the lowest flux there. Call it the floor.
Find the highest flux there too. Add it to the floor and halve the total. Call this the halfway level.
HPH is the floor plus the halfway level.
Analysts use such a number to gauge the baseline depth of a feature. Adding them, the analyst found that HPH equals 14.1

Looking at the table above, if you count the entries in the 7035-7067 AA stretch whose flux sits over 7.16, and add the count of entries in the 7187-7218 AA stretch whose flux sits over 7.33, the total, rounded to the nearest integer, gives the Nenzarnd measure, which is 21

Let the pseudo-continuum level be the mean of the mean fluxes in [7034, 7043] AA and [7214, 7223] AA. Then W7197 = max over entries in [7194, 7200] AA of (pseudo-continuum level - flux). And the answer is 0.14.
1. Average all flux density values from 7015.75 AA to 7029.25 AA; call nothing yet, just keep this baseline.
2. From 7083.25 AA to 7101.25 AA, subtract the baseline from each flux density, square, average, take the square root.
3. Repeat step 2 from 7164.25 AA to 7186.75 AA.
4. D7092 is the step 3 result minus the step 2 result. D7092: 0.14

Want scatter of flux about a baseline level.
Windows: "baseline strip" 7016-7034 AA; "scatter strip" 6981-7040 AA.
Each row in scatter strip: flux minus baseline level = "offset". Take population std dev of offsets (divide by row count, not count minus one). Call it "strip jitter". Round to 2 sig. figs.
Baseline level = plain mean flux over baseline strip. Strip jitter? 0.12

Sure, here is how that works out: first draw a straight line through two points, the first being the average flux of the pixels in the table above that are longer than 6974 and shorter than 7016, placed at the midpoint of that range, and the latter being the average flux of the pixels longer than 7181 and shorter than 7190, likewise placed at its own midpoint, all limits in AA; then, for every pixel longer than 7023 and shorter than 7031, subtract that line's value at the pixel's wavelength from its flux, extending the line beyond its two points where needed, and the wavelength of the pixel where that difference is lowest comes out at 7027.0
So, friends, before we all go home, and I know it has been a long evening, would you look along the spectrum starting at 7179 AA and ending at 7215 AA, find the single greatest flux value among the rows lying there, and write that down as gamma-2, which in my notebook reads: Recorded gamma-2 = 7.306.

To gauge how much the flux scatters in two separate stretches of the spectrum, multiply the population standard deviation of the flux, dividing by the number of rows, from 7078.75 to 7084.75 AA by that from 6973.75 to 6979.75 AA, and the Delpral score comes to 0.0033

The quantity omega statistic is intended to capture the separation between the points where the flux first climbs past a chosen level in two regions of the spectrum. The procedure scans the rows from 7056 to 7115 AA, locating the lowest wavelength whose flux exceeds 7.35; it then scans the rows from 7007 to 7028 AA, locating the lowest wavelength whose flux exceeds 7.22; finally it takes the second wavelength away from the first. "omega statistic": 49.5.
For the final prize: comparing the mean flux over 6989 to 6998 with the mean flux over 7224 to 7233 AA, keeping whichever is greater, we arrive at 7.54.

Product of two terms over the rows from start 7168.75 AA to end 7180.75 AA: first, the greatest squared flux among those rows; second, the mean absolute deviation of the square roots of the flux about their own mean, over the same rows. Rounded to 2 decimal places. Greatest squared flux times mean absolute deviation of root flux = 0.88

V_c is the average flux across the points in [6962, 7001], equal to 7.50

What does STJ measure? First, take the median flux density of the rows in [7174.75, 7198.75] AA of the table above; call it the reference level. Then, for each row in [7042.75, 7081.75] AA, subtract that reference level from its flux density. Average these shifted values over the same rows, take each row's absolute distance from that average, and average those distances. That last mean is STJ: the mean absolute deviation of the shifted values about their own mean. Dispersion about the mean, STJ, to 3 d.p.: 0.094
